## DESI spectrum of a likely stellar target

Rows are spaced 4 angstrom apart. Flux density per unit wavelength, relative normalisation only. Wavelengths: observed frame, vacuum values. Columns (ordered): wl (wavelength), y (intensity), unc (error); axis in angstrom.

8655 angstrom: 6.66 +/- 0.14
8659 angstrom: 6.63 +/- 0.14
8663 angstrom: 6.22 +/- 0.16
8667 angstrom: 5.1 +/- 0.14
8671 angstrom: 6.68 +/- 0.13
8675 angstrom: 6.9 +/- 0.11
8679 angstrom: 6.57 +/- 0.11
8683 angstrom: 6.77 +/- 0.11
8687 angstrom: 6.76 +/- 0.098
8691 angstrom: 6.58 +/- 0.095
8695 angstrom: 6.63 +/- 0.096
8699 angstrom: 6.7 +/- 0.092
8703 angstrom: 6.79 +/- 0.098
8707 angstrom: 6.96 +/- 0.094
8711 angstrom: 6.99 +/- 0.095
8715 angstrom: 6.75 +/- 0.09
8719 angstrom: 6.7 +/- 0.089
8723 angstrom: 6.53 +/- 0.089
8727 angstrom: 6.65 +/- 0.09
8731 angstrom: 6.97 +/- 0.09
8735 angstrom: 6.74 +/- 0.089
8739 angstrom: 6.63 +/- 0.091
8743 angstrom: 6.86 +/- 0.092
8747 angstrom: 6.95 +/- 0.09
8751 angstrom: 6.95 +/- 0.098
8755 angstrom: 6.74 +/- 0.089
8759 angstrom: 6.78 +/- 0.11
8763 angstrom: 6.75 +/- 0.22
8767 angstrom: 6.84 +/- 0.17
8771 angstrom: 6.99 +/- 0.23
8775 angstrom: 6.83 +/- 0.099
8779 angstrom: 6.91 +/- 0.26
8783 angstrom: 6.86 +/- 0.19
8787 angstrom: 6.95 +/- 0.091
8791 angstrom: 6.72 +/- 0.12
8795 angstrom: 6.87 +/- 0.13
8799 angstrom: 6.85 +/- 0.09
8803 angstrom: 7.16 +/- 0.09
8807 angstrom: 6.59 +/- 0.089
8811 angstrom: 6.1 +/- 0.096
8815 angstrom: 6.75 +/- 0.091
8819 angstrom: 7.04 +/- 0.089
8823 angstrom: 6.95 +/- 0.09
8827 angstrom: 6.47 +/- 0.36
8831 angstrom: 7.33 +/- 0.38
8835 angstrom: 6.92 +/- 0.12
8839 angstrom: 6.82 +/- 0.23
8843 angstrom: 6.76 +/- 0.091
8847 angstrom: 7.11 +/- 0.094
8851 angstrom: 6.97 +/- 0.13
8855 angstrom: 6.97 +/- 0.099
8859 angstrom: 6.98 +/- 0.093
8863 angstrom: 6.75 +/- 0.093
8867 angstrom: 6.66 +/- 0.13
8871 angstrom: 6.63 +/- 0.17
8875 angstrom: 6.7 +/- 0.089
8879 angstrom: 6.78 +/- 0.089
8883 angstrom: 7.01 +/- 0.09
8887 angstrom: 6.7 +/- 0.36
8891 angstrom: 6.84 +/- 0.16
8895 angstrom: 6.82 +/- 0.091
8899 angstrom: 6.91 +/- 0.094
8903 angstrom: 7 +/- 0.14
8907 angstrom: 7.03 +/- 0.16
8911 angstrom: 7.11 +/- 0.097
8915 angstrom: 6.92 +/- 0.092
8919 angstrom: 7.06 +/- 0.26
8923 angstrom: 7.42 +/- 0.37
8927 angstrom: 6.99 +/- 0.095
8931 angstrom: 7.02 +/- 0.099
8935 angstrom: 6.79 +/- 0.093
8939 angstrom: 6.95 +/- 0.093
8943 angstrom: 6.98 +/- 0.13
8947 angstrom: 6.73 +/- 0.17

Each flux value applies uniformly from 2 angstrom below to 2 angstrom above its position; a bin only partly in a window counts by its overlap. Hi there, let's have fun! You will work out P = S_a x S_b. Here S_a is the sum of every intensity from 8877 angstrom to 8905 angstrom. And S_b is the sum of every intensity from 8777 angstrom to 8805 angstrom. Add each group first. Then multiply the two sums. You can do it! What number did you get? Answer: 2322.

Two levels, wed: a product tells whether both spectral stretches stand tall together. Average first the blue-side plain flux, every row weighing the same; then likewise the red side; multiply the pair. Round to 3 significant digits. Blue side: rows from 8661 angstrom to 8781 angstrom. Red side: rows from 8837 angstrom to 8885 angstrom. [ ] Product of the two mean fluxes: 45.9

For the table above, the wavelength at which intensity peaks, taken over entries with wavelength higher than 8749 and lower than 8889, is 8831 angstrom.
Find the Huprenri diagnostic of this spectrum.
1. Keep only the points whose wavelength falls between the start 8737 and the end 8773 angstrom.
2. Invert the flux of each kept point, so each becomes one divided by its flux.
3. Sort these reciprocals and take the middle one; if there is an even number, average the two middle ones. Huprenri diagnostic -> 0.146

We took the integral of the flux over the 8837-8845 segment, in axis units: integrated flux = 54.3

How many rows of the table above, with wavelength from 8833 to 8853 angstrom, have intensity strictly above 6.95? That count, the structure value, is 2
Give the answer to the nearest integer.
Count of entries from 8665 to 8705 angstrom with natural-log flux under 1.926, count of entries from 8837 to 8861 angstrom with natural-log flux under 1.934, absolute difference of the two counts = 7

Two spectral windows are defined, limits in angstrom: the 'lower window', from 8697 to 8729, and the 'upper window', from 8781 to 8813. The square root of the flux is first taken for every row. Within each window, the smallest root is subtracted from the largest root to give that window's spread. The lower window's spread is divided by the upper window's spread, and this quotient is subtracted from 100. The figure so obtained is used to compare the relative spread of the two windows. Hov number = 99.6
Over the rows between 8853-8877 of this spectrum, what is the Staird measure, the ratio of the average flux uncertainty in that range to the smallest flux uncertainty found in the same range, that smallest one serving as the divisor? 1.26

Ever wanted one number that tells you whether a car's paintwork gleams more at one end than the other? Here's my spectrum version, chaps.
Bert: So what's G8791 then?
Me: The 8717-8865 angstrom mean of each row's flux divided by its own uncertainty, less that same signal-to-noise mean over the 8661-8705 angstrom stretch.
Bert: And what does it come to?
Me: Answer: 2.1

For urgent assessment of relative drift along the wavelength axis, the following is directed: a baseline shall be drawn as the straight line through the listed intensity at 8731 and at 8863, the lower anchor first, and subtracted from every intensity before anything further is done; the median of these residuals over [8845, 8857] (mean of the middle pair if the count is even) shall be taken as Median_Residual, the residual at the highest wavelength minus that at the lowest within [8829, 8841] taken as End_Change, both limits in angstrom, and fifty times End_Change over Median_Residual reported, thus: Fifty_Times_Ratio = -120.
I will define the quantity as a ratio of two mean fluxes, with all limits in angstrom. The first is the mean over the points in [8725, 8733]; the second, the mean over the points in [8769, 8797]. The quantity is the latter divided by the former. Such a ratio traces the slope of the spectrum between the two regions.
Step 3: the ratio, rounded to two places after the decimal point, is 1.01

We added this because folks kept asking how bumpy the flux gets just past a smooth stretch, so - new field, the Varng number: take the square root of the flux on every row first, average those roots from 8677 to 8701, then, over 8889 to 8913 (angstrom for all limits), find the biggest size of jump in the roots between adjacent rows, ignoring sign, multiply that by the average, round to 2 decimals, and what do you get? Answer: 0.04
